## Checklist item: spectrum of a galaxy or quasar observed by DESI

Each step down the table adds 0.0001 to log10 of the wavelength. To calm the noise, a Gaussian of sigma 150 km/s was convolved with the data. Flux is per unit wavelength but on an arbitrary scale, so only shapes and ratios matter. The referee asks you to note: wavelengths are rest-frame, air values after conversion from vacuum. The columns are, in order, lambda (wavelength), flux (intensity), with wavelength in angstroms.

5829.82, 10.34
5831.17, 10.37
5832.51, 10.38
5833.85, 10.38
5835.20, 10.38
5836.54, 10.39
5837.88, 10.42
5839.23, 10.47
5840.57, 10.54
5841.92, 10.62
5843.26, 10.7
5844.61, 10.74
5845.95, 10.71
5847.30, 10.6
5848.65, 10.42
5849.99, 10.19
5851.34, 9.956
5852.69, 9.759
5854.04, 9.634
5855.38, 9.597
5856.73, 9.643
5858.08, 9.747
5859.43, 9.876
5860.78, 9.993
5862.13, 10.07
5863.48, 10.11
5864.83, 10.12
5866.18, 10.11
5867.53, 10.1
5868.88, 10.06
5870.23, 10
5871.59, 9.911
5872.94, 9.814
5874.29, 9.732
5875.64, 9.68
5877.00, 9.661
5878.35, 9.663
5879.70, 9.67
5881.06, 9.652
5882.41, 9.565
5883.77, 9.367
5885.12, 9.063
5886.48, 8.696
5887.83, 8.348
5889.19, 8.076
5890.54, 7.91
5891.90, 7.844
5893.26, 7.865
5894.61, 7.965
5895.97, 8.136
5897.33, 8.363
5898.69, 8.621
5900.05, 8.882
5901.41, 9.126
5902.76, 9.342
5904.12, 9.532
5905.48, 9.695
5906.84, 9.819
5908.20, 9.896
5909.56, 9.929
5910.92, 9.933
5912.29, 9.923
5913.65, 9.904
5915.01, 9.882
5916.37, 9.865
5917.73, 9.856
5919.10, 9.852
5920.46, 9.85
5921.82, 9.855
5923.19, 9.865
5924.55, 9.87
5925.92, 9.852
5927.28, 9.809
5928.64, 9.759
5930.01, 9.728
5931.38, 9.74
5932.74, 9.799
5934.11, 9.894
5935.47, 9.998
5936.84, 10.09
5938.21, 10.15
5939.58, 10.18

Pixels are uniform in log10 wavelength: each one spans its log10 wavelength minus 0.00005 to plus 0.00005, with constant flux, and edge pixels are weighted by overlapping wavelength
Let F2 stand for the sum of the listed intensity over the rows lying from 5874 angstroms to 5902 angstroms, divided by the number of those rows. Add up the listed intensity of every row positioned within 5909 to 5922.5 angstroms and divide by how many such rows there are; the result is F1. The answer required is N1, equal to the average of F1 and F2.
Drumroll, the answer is 9.37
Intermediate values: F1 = 9.9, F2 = 8.9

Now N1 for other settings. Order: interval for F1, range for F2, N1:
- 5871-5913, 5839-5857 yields 9.70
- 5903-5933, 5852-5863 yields 9.81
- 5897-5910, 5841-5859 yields 9.75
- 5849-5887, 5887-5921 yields 9.45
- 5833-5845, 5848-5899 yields 9.95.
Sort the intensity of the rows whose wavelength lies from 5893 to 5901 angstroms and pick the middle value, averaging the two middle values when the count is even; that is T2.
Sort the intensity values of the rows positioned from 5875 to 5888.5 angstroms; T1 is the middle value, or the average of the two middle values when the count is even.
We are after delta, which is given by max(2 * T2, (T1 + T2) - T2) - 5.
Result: 11.5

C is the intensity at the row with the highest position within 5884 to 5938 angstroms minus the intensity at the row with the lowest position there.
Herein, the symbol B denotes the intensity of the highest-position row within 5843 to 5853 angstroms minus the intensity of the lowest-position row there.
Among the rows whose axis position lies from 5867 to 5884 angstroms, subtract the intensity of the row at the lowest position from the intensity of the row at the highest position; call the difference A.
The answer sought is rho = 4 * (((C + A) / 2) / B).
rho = -0.6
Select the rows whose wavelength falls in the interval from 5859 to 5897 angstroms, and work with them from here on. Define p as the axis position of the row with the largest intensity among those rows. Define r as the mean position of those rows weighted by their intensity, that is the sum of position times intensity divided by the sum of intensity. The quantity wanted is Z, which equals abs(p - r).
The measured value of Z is 12.0 angstroms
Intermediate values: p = 5864.83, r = 5876.8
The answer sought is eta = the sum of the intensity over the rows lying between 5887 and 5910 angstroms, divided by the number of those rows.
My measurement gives 8.8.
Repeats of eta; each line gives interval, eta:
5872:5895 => 9.0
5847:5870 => 10.0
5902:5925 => 9.8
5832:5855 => 10.4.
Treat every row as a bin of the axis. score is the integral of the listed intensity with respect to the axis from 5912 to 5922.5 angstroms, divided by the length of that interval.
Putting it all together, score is 9.9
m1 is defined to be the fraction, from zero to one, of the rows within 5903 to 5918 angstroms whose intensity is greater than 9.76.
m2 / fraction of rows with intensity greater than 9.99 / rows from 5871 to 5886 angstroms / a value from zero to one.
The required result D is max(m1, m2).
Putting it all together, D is 0.82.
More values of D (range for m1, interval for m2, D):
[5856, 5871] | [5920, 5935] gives 0.82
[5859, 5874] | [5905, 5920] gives 1.00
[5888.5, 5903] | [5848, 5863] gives 0.36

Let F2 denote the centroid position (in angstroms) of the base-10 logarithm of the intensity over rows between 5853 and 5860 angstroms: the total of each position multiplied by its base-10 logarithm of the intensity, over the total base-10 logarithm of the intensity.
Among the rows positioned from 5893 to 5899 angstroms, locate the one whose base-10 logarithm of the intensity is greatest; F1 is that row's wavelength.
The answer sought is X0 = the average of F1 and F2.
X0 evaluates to 5877.7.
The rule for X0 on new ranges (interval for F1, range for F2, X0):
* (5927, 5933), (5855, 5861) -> 5892.7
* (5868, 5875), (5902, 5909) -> 5887.2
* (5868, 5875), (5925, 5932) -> 5898.8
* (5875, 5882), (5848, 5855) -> 5863.5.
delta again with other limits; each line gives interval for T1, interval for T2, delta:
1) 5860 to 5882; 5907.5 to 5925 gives 14.7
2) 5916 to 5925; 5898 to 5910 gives 14.1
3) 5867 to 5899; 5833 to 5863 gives 15.8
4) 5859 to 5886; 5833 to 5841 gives 15.8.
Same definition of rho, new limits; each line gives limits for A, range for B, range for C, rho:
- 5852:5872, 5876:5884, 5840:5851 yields 1.3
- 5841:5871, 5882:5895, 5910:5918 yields 0.9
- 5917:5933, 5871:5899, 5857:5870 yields -0.4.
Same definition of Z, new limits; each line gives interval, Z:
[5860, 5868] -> 0.7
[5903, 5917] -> 0.6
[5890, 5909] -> 8.4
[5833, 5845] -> 5.3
